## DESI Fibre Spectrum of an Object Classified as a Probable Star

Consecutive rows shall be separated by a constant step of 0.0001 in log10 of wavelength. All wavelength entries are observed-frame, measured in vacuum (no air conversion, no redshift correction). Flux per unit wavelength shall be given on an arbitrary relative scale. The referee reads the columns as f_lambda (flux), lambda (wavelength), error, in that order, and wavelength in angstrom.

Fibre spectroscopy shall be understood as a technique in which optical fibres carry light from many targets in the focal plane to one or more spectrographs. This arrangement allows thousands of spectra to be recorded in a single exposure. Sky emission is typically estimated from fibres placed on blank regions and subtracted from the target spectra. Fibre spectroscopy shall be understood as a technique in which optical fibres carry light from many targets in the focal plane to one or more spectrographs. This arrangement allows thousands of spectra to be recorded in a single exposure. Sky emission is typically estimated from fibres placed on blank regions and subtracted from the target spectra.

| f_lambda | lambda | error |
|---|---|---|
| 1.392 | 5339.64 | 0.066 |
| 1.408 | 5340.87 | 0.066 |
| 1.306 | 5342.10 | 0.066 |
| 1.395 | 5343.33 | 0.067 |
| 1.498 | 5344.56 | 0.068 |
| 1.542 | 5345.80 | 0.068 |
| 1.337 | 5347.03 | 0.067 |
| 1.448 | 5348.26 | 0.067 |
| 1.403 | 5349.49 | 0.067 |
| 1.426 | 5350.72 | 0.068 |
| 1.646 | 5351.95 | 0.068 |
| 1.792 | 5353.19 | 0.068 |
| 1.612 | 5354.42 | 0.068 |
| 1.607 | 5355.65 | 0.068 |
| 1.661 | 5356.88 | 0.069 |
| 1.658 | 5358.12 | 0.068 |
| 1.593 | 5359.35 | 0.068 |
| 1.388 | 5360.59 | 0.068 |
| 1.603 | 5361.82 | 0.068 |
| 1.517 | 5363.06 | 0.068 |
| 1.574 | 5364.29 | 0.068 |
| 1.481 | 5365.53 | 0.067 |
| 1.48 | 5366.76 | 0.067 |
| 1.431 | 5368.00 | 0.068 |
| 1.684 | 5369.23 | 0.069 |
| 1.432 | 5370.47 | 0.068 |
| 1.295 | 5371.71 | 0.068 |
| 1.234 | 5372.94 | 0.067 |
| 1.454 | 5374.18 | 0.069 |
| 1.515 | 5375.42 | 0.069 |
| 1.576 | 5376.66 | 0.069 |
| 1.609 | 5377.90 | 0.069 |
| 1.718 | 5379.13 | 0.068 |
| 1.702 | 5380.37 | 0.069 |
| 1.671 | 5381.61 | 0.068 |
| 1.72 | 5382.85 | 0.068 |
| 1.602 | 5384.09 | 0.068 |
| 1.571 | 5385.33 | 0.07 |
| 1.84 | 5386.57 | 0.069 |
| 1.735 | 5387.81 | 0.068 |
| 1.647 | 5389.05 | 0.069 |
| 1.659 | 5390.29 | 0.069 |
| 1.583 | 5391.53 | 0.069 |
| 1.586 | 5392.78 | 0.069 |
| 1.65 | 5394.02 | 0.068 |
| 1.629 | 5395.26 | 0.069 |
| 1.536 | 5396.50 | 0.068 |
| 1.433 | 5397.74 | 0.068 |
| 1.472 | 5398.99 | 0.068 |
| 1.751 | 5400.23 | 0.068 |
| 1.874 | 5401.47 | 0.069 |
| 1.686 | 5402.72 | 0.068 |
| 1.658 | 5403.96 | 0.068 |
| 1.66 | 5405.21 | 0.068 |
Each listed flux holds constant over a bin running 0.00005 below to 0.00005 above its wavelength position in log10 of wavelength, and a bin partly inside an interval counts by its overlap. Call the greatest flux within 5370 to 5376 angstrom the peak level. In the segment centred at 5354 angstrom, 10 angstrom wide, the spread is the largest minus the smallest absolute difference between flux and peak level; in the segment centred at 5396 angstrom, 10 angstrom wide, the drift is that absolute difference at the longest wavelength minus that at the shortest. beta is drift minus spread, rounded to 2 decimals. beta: -0.02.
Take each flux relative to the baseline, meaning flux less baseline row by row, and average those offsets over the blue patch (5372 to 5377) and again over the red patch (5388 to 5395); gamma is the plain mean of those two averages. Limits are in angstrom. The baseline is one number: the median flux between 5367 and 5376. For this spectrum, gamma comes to 0.10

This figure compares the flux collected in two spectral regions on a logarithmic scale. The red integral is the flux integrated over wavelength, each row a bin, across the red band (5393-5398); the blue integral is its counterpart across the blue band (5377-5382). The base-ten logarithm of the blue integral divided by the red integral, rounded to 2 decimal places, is 0.03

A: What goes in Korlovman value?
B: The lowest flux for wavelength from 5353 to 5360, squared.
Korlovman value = 2.5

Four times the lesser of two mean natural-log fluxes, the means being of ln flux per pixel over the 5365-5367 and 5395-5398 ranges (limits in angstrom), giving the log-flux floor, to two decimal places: 1.57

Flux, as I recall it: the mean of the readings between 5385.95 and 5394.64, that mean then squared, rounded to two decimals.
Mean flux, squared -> 2.79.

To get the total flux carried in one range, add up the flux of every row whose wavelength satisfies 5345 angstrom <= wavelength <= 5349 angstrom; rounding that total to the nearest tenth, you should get 4.3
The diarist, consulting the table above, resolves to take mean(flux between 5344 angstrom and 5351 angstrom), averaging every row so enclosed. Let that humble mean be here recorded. 1.44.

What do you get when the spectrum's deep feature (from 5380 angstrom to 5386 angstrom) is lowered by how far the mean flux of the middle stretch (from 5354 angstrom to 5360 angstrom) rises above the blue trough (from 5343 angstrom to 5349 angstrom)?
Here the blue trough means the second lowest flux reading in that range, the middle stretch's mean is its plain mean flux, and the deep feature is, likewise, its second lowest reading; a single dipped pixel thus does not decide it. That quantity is 1.37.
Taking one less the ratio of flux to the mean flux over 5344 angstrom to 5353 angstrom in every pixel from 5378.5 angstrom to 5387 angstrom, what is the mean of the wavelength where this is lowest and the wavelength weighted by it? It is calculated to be 5384.7 angstrom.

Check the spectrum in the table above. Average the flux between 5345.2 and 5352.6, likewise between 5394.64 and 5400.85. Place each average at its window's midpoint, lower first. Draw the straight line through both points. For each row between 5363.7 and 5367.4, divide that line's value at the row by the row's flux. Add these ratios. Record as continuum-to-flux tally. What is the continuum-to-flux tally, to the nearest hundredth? 2.98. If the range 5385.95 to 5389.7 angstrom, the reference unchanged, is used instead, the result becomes 2.67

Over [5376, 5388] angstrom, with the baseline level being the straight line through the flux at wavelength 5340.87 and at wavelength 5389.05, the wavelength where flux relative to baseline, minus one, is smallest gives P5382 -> 5385.33 angstrom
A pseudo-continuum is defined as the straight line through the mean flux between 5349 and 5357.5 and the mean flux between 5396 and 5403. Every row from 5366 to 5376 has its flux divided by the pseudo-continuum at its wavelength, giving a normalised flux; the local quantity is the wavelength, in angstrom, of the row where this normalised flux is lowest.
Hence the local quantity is 5372.94 angstrom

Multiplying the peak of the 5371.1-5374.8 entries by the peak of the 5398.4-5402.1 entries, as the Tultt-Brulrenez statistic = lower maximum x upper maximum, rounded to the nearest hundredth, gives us 2.72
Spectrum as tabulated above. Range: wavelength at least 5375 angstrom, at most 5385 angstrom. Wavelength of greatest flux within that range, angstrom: 5382.85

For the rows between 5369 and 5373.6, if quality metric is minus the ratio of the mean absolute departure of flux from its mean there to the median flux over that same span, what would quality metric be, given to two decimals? -0.11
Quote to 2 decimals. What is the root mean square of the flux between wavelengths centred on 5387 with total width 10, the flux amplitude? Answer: 1.67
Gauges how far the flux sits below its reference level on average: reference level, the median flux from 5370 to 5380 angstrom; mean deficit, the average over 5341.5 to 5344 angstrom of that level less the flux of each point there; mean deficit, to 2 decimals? 0.13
